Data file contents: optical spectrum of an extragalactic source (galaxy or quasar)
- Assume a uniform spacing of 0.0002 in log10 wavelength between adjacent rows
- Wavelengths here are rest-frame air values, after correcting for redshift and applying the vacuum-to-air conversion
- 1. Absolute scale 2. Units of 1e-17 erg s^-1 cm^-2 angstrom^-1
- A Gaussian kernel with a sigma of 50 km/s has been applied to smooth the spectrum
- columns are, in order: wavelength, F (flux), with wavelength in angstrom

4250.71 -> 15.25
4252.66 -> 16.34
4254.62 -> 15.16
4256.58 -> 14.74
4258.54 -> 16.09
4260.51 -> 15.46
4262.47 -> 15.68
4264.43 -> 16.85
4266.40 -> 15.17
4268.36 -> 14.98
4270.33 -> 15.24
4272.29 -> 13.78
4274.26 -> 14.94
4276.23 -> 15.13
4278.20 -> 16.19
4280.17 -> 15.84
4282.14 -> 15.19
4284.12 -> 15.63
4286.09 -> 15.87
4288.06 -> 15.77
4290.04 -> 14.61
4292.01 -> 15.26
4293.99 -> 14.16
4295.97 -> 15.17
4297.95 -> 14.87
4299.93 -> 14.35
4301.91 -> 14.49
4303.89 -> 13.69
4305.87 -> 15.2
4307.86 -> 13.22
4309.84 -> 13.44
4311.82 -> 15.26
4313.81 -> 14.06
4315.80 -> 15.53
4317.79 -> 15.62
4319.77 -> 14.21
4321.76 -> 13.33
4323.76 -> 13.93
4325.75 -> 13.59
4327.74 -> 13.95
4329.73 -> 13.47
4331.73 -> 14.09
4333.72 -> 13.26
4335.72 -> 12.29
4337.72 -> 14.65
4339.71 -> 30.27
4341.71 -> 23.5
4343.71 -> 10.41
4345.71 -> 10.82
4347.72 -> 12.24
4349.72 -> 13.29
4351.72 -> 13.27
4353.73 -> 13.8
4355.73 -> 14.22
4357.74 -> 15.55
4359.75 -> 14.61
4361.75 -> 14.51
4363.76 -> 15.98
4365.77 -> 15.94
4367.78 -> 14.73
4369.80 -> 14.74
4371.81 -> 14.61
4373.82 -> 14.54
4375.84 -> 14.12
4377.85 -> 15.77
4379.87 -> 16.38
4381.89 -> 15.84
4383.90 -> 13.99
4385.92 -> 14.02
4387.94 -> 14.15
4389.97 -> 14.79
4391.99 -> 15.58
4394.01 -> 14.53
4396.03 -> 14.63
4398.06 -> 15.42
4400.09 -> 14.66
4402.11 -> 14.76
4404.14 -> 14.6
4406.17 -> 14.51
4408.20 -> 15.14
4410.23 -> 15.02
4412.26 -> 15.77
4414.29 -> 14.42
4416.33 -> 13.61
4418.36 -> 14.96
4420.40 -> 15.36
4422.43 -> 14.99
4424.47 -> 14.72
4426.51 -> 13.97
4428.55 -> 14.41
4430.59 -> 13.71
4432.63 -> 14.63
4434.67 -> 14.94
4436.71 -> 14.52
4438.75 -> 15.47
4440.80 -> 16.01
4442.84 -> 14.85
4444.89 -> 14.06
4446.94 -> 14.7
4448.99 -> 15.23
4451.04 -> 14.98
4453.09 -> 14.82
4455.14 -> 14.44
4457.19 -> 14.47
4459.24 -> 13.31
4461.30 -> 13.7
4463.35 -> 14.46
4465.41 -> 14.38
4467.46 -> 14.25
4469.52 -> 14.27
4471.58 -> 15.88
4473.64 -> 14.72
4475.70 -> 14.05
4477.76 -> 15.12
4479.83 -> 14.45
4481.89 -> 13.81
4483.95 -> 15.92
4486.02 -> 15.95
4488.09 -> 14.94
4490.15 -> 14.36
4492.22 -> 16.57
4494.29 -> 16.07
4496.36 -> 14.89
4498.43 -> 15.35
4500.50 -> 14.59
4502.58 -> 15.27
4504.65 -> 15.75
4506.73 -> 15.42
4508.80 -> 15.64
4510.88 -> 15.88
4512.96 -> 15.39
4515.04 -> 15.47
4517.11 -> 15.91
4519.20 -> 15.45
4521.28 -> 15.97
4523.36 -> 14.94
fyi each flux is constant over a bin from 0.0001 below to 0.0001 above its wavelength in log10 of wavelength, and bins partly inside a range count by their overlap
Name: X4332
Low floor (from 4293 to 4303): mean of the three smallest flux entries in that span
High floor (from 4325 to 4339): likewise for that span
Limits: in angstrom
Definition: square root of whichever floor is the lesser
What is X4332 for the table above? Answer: 3.61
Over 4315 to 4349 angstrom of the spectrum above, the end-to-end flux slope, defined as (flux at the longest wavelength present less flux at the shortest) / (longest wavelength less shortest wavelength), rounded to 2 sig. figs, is -0.10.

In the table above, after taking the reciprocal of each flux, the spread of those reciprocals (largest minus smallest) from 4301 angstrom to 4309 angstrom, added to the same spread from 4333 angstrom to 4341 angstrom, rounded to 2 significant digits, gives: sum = 0.058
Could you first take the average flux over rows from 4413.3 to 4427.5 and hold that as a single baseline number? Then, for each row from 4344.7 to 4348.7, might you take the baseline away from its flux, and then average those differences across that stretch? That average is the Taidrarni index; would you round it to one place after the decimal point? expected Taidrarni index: -3.0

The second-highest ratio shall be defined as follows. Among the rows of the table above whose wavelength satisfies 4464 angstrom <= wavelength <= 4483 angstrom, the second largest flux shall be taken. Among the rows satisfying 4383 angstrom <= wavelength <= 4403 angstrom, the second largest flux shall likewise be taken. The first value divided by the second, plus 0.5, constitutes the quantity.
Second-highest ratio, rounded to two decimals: 1.48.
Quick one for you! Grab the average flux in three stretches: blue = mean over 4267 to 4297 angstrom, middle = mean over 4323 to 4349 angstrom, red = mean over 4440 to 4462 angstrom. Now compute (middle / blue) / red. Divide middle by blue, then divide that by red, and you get 0.0682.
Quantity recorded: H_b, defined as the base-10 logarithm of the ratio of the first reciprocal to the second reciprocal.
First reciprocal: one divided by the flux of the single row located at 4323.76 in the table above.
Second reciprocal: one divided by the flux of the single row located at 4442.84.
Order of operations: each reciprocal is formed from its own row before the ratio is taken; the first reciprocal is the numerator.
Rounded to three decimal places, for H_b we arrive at 0.028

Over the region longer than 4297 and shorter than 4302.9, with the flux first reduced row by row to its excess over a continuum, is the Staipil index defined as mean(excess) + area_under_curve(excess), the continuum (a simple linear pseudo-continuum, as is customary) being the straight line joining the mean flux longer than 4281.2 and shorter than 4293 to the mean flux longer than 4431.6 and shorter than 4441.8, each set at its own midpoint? -5.5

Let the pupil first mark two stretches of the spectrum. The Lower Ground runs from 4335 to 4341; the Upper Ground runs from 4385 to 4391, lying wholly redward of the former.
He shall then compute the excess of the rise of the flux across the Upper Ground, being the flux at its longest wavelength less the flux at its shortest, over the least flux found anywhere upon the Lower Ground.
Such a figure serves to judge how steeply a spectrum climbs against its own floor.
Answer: -11.5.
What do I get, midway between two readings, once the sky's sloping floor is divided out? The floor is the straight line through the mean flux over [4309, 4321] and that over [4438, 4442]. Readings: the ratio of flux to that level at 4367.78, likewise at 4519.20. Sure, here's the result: 0.96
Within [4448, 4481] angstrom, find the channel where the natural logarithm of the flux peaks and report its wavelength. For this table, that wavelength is 4471.58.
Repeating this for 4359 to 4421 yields 4379.87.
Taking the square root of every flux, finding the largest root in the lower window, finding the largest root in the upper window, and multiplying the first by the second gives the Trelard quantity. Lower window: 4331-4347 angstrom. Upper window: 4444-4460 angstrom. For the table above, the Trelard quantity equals 21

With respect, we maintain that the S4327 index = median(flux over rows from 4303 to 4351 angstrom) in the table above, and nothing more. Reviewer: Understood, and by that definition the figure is 13.8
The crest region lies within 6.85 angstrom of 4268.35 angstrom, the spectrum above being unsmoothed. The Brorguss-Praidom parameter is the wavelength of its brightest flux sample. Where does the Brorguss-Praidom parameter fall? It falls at 4264.43 angstrom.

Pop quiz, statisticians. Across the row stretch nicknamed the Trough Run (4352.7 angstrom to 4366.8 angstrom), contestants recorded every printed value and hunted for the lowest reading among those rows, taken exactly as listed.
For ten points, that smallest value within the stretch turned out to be 13.8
